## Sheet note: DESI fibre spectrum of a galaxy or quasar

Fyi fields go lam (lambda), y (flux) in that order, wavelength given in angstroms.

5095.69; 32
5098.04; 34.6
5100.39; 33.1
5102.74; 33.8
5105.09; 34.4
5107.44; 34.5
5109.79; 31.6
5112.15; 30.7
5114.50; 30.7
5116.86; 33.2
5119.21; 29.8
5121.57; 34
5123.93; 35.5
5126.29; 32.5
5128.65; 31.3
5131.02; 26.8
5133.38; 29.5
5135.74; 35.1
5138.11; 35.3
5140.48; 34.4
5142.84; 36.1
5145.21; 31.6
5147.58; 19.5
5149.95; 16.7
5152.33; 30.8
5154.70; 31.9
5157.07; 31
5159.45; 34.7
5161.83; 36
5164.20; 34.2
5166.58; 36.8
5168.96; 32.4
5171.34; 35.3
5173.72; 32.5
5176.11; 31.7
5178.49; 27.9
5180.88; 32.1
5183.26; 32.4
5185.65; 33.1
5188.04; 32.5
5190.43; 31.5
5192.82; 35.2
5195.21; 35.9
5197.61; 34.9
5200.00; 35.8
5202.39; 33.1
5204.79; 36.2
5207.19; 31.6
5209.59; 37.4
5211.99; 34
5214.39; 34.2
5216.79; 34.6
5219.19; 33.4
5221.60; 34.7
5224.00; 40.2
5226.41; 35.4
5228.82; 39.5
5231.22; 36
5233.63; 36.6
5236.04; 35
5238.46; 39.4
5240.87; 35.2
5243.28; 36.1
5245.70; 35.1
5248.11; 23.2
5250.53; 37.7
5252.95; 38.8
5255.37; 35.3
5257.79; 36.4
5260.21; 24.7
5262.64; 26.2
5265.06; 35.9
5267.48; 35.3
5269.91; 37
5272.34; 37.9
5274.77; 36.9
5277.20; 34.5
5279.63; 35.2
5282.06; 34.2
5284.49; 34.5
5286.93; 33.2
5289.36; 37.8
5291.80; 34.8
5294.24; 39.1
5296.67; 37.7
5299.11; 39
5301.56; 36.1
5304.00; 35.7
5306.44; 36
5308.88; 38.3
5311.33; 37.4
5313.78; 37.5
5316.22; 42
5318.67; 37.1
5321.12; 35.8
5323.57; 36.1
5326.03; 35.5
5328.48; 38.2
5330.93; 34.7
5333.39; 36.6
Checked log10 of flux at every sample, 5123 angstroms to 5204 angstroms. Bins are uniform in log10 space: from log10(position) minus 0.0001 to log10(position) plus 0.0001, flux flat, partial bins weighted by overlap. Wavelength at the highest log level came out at 5166.58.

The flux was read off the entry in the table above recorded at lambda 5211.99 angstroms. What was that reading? 34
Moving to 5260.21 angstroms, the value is 24.7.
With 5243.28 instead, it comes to 36.1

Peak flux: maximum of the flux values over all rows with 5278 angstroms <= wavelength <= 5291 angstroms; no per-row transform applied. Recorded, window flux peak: 37.8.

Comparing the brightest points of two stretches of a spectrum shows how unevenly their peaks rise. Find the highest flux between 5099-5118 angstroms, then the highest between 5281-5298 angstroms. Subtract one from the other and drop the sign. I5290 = 4.6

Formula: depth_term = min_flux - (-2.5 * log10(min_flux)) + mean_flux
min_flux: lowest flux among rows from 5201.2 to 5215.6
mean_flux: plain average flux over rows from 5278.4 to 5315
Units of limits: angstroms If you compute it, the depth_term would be 72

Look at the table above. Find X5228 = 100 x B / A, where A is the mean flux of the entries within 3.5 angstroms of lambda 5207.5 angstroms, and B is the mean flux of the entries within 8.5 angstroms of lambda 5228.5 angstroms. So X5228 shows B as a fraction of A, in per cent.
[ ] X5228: 105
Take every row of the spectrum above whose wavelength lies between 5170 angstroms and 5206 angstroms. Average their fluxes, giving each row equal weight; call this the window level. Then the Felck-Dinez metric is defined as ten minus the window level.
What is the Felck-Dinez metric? -23.3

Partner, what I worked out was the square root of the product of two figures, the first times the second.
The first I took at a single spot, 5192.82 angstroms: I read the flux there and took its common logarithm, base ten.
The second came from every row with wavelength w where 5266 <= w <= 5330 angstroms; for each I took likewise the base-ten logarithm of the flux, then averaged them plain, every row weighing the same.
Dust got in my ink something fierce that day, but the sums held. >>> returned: 1.55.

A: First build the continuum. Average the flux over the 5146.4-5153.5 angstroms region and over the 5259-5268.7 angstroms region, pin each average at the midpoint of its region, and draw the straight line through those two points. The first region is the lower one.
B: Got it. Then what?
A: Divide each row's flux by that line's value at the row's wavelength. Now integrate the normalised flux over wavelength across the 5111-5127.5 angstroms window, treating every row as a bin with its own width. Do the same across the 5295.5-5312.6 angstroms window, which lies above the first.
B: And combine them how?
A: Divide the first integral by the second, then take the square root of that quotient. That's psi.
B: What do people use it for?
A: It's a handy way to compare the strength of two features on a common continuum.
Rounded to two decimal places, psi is 1.18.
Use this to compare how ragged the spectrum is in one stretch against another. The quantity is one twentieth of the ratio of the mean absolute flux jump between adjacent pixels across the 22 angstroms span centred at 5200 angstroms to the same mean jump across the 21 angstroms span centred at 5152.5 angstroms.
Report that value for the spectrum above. 0.028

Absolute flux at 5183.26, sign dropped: 32.4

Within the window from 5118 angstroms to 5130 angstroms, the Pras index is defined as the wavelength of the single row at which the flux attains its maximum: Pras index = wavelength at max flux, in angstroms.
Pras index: 5123.93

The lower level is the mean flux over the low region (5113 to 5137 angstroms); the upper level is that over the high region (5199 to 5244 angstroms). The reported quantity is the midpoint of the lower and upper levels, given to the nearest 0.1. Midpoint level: 33.8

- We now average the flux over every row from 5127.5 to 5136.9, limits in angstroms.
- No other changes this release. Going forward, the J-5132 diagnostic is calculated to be 31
